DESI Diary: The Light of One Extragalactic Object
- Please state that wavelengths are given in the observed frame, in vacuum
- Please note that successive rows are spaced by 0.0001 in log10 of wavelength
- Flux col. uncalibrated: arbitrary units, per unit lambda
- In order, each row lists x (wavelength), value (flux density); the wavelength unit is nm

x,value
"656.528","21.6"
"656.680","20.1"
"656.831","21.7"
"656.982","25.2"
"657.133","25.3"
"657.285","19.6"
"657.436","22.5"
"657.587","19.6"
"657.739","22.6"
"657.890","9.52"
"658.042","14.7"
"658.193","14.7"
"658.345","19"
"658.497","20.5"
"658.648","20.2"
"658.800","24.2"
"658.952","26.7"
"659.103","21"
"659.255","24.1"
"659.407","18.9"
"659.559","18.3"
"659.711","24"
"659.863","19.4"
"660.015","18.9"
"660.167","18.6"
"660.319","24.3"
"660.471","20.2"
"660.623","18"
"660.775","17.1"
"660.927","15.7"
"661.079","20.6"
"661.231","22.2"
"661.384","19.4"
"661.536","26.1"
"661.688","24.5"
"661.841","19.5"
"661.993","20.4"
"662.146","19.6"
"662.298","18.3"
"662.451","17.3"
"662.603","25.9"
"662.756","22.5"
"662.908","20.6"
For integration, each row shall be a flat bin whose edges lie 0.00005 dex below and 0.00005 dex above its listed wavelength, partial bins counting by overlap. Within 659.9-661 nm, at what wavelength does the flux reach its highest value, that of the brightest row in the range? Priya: 660.319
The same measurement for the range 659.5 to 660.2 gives 659.711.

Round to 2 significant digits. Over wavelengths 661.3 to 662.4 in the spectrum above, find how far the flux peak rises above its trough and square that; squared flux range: 61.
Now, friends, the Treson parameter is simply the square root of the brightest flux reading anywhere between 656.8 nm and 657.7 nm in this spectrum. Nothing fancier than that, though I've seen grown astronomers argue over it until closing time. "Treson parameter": 5.03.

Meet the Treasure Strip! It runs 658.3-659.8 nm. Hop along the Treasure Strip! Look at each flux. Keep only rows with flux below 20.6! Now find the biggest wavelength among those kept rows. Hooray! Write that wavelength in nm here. 659.559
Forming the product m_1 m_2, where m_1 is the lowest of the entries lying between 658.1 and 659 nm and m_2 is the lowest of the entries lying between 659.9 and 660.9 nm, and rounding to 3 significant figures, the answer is 251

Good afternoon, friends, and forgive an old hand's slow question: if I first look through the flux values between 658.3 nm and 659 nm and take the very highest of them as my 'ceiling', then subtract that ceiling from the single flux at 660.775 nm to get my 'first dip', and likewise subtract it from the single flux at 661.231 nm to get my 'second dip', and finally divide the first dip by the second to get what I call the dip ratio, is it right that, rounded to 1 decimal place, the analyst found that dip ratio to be 2.1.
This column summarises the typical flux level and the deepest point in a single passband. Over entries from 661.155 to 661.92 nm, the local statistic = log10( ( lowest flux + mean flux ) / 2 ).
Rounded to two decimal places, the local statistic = 1.32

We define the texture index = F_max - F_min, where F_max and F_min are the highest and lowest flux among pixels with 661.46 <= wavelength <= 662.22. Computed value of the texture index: 6.6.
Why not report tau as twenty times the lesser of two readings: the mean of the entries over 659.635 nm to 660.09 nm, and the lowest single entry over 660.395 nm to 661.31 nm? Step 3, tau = 314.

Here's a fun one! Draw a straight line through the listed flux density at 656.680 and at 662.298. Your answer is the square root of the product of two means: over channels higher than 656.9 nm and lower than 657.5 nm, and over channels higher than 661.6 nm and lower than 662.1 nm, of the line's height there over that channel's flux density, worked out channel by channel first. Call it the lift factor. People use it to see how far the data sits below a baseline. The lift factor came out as 0.869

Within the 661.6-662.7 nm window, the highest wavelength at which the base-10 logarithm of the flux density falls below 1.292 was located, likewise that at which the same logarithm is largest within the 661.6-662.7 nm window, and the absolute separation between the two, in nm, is 0.15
